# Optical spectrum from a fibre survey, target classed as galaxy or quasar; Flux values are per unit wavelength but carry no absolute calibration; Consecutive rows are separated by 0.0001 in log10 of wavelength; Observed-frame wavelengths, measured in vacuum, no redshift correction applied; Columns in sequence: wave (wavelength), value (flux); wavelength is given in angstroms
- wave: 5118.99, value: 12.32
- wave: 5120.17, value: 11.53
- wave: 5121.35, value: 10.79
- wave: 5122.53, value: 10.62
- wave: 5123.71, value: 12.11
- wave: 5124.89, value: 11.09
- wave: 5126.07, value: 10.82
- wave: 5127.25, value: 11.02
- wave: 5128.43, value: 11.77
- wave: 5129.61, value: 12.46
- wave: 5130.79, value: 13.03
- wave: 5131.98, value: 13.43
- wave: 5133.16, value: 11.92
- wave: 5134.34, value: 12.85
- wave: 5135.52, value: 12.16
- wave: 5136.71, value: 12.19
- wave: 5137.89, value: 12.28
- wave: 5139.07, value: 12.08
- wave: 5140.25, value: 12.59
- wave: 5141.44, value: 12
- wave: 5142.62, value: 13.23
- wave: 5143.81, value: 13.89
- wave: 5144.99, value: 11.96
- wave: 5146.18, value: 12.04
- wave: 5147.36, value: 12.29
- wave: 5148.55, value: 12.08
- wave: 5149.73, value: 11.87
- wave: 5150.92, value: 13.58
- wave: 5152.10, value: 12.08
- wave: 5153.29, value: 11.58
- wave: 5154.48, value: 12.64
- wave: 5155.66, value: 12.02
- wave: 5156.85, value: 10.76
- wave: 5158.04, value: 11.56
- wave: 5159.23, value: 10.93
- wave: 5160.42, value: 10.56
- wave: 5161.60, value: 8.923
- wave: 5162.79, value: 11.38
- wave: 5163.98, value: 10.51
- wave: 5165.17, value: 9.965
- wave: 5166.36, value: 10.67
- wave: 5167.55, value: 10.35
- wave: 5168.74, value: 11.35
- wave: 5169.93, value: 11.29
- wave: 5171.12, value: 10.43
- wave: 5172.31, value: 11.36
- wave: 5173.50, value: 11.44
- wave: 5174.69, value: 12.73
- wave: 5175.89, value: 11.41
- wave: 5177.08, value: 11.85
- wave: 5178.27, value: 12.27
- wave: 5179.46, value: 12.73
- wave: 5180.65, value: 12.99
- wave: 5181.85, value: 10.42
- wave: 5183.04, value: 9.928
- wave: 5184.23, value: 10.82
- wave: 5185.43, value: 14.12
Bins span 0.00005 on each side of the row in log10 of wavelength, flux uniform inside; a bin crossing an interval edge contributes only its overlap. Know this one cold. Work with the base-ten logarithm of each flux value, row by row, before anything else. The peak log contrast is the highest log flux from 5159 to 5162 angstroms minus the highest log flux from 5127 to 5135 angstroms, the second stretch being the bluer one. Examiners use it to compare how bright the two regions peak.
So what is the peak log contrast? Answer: -0.089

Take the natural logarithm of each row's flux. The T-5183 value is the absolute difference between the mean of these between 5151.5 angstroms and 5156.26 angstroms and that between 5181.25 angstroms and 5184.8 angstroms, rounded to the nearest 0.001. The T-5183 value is 0.151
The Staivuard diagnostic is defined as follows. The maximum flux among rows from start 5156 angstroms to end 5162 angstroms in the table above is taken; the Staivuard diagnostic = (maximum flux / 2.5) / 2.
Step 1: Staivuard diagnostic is 2.3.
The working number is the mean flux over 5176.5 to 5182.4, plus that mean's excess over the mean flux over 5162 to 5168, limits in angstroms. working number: 14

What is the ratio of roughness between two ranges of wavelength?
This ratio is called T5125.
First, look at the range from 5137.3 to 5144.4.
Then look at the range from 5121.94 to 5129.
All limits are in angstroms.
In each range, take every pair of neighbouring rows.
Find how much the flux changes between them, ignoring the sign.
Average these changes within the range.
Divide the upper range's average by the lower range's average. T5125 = 0.86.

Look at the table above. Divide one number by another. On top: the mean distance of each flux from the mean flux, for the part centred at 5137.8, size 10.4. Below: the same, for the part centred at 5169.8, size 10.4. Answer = 0.55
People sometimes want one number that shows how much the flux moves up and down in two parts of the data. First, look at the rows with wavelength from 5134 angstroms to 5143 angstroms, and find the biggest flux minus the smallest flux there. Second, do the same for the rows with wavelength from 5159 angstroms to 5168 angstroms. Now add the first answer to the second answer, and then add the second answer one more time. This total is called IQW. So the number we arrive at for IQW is 6.1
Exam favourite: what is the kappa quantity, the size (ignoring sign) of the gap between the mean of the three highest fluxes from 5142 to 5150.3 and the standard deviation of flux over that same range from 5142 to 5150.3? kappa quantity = 12.4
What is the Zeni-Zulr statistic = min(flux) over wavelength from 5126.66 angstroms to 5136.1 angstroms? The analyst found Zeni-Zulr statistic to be 11.02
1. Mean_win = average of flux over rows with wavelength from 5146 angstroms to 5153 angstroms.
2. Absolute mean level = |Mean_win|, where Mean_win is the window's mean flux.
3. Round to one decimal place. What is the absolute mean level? 12.3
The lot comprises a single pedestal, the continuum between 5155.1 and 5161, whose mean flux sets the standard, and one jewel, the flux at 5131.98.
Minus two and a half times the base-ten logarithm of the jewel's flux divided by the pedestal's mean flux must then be -0.20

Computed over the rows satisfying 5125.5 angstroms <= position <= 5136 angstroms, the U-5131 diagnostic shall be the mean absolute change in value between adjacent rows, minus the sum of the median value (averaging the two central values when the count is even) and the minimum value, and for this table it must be -22.3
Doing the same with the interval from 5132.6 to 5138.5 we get -23.7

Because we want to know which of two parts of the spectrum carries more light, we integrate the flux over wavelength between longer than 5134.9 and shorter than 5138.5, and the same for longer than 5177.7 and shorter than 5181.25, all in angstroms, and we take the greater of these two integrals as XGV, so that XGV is 45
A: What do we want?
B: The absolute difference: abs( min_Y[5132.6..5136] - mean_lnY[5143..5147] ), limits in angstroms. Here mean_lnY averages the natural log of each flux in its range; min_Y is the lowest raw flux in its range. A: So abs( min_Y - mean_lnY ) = 9.4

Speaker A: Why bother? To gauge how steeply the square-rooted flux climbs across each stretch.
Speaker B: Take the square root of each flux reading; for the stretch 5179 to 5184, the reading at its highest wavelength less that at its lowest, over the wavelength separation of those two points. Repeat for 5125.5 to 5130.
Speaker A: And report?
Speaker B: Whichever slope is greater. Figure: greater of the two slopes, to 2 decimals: 0.07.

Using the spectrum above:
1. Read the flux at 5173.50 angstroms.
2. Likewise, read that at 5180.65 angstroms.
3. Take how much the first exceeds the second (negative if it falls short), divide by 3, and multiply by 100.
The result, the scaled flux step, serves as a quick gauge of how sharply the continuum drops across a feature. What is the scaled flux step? -52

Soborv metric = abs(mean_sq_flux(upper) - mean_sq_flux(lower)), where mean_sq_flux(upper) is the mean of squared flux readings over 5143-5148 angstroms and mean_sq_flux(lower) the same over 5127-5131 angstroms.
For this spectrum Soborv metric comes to 12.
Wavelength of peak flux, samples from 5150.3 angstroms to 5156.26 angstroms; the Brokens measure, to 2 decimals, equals 5150.92 angstroms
